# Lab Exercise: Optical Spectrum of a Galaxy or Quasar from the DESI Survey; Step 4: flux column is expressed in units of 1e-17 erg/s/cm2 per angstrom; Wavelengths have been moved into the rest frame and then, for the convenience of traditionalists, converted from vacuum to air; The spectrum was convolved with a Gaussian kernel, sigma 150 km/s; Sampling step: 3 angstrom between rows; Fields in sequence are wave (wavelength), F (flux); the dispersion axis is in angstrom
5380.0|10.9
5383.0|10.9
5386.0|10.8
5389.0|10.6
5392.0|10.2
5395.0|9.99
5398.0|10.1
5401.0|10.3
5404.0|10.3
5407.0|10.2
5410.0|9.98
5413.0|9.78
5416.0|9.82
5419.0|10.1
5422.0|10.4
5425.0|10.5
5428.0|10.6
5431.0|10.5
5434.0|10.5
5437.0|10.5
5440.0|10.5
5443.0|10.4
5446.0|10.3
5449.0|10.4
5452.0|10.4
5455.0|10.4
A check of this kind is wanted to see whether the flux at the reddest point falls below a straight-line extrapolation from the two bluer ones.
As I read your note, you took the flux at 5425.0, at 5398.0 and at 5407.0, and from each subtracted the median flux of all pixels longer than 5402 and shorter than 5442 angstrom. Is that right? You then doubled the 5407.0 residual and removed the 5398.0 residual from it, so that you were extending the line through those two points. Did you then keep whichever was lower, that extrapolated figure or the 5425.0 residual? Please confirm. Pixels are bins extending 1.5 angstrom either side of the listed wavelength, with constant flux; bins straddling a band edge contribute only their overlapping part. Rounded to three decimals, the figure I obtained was -0.100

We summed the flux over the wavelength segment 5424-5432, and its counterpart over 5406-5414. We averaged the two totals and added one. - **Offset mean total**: 31.8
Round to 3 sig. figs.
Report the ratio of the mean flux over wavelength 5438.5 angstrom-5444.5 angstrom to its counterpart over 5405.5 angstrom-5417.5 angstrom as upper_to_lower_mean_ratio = 1.05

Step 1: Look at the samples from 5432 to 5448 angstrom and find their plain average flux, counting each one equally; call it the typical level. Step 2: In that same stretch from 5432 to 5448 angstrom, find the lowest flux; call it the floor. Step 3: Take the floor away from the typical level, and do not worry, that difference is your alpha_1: 0.14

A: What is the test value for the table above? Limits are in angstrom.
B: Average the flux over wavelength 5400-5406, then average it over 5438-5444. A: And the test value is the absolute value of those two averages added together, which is 20.75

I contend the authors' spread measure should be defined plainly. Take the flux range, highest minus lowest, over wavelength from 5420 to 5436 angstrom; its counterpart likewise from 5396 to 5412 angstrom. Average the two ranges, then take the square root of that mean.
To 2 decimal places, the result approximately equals 0.51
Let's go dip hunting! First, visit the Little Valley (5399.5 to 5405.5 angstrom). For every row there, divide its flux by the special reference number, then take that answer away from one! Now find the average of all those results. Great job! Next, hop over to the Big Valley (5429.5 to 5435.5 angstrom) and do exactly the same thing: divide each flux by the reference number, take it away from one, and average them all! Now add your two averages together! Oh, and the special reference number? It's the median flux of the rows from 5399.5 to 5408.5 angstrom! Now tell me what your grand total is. -0.019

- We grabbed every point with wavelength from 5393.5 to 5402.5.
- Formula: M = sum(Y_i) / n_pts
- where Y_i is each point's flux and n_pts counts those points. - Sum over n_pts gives 10.1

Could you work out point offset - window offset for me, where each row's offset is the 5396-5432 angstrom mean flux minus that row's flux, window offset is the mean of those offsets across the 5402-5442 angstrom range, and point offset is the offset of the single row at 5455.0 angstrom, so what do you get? -0.12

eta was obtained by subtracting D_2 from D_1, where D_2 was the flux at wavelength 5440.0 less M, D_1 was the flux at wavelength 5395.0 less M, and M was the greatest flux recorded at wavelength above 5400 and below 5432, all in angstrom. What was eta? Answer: -0.5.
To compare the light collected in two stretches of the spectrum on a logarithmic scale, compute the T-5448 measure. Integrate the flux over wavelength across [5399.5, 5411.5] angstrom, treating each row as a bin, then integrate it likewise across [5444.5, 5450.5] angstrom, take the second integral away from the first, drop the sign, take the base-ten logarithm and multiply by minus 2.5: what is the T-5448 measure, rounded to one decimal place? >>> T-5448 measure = -4.4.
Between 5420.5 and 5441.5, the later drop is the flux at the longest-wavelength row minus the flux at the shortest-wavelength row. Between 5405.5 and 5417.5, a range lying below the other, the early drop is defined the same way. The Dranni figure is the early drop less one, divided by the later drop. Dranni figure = -14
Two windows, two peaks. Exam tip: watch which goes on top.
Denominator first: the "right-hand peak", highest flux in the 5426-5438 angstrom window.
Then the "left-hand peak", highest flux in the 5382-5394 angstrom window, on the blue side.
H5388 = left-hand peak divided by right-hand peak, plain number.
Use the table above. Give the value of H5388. 1.03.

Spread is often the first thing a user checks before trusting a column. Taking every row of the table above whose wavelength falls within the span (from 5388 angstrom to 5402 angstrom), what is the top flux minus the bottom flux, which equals 0.61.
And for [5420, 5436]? 0.20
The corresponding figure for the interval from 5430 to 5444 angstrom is 0.10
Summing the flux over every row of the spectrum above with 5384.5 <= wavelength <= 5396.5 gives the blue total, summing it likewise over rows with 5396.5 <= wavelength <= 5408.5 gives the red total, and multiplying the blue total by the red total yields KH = 1701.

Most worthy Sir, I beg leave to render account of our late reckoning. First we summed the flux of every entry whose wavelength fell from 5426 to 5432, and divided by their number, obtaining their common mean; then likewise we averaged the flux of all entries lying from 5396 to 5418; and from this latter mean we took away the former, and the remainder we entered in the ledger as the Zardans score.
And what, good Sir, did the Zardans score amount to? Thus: -0.48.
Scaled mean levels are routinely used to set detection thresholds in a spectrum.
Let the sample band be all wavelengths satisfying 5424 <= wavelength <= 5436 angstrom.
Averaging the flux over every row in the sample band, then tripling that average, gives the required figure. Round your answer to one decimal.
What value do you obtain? 31.6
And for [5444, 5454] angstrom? 31.1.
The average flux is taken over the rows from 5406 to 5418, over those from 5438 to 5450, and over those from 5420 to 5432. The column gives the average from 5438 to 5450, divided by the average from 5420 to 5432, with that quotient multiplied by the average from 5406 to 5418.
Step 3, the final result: 9.9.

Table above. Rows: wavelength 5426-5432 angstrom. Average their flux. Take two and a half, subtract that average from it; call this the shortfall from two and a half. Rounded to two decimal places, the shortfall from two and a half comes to -8.05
